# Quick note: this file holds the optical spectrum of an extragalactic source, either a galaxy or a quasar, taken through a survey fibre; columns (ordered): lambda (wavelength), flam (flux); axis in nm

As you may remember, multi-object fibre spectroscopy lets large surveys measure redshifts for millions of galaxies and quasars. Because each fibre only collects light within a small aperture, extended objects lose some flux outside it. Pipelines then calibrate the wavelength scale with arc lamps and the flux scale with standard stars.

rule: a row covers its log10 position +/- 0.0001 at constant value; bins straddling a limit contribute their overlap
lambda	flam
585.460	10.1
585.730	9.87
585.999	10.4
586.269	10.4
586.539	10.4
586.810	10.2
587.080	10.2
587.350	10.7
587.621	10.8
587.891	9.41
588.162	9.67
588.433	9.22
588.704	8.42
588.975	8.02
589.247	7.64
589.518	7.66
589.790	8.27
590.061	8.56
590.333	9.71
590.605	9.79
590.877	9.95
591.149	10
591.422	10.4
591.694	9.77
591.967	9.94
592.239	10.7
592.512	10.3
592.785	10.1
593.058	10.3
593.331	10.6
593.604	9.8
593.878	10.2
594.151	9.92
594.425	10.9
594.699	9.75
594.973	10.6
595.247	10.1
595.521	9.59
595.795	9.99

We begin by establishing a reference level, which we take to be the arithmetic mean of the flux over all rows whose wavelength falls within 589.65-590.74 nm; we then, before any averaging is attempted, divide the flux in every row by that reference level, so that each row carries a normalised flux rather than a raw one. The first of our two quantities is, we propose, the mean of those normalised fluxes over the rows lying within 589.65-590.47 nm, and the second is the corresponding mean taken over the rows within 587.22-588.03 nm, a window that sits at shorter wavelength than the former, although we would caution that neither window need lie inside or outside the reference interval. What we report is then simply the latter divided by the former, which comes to 1.16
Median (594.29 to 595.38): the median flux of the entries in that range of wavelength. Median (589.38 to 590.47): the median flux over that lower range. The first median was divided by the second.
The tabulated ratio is 1.23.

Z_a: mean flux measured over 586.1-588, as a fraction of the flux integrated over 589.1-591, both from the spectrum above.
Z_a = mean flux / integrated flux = 0.62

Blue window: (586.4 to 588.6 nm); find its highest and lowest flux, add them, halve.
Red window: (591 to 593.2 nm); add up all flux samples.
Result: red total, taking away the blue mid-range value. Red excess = 71.5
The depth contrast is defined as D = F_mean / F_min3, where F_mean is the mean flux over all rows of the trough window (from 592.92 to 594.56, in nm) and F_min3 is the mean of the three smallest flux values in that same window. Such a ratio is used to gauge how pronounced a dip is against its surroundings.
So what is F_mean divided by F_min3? 1.03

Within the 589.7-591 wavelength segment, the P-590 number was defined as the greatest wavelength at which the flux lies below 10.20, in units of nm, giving 590.877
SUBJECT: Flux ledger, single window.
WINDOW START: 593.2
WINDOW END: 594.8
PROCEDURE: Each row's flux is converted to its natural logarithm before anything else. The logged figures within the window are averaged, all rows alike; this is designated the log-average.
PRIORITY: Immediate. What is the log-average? 2.32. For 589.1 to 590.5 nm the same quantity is 2.12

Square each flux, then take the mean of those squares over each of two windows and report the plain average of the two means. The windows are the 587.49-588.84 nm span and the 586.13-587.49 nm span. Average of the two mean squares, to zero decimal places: 99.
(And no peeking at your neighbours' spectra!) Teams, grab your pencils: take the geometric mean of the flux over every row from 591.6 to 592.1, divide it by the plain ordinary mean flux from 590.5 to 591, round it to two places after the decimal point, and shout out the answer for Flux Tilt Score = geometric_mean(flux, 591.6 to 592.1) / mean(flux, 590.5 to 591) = 1.00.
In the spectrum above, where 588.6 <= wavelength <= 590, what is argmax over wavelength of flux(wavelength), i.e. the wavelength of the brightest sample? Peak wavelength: 588.704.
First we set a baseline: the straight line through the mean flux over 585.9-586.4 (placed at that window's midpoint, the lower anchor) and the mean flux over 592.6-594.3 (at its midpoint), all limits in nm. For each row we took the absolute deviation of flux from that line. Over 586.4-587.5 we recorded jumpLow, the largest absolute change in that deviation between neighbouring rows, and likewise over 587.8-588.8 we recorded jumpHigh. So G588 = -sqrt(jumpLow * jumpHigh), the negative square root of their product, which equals -0.37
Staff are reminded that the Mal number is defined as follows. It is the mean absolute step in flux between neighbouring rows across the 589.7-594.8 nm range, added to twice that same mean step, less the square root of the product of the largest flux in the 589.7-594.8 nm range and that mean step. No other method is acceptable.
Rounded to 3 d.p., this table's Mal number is -0.855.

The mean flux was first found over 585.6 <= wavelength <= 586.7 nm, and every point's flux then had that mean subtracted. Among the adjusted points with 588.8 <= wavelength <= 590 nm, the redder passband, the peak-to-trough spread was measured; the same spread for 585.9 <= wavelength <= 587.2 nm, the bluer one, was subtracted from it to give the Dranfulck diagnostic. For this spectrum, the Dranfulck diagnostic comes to 0.43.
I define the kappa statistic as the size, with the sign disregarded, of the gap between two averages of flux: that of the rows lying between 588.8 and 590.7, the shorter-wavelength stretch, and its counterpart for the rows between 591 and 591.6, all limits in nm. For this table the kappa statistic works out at 1.7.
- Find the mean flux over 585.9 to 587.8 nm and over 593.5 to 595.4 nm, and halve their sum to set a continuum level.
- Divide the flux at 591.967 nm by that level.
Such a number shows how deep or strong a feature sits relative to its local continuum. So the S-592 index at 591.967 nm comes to 0.96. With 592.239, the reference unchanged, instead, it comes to 1.04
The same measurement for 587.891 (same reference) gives 0.91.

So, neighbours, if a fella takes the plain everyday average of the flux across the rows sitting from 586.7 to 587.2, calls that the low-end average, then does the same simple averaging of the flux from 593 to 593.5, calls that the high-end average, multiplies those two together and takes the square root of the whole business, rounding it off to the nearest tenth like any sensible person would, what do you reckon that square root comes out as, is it 10.3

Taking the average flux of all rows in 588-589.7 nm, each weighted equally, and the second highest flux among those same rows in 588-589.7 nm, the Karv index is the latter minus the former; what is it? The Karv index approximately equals 0.78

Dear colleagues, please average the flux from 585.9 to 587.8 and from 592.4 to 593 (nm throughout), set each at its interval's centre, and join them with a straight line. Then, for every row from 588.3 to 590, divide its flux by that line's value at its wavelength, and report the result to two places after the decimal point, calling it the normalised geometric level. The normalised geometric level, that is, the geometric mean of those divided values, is 0.79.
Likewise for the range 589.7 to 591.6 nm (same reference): 0.92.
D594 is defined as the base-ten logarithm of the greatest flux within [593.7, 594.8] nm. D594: 1.04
